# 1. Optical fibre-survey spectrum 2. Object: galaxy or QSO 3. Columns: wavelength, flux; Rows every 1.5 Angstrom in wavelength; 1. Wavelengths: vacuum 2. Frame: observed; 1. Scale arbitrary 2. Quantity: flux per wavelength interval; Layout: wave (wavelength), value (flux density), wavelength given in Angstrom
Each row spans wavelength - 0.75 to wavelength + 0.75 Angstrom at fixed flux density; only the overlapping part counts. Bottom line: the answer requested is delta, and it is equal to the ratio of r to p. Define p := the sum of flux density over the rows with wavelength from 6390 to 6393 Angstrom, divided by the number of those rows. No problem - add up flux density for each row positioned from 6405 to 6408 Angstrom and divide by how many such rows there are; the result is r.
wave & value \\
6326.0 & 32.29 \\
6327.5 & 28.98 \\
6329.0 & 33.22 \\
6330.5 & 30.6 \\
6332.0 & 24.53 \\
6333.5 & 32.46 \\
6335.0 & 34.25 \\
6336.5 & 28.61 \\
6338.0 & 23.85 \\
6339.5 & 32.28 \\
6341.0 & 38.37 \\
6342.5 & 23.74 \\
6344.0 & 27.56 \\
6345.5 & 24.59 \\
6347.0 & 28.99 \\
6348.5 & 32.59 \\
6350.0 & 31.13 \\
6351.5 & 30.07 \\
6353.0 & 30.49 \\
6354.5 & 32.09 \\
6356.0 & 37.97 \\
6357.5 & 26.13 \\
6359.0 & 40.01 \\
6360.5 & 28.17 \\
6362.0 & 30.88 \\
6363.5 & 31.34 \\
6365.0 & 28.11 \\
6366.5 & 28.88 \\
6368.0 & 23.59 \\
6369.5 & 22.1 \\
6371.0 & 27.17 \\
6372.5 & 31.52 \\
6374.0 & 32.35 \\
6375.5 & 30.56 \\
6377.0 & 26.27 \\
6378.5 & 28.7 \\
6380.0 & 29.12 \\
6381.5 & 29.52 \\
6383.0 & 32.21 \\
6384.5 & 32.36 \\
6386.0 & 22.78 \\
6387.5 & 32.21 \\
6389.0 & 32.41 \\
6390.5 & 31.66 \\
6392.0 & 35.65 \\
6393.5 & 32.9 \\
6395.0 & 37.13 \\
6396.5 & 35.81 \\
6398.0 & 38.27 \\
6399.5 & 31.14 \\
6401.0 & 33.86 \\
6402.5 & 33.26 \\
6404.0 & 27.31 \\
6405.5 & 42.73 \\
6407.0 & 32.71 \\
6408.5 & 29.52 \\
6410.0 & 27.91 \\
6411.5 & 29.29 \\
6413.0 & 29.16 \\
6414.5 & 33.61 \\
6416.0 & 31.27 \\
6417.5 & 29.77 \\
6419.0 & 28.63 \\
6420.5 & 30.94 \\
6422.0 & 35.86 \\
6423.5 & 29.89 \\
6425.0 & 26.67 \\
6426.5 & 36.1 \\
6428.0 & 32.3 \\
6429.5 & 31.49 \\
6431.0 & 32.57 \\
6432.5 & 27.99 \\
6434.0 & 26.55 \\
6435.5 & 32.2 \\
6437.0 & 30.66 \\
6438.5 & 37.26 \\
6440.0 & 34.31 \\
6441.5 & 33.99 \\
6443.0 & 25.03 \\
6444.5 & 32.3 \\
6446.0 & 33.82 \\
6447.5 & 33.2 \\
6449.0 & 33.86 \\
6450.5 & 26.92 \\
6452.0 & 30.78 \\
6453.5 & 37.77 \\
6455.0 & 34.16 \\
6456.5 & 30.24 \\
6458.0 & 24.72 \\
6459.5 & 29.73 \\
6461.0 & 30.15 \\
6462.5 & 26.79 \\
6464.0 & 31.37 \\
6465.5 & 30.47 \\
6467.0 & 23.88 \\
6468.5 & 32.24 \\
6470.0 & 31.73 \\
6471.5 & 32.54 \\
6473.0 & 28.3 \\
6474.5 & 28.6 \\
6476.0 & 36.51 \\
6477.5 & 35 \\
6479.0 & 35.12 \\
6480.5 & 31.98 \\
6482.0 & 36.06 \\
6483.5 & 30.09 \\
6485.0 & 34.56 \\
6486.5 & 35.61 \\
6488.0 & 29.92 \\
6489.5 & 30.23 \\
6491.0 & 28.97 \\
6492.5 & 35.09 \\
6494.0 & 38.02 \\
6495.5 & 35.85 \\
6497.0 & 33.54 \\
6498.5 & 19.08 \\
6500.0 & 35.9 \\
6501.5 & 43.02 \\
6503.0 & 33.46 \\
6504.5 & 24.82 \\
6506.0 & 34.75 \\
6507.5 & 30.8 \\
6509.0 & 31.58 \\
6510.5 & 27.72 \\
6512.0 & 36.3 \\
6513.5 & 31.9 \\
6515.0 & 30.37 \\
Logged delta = 1.12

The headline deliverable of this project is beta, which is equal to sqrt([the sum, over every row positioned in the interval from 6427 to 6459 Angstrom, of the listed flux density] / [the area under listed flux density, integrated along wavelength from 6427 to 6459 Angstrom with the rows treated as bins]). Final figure 0.810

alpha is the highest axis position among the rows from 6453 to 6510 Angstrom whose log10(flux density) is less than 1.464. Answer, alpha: 6504.5 Angstrom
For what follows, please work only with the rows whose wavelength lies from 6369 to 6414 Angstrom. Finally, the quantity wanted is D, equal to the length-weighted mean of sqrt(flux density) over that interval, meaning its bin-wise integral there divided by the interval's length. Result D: 5.58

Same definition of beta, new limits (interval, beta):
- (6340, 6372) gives 0.810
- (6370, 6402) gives 0.811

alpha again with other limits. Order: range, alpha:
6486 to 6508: 6504.5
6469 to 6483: 6474.5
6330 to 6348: 6347.0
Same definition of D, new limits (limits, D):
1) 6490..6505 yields 5.70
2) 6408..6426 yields 5.50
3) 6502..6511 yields 5.55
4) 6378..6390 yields 5.47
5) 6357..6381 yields 5.38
